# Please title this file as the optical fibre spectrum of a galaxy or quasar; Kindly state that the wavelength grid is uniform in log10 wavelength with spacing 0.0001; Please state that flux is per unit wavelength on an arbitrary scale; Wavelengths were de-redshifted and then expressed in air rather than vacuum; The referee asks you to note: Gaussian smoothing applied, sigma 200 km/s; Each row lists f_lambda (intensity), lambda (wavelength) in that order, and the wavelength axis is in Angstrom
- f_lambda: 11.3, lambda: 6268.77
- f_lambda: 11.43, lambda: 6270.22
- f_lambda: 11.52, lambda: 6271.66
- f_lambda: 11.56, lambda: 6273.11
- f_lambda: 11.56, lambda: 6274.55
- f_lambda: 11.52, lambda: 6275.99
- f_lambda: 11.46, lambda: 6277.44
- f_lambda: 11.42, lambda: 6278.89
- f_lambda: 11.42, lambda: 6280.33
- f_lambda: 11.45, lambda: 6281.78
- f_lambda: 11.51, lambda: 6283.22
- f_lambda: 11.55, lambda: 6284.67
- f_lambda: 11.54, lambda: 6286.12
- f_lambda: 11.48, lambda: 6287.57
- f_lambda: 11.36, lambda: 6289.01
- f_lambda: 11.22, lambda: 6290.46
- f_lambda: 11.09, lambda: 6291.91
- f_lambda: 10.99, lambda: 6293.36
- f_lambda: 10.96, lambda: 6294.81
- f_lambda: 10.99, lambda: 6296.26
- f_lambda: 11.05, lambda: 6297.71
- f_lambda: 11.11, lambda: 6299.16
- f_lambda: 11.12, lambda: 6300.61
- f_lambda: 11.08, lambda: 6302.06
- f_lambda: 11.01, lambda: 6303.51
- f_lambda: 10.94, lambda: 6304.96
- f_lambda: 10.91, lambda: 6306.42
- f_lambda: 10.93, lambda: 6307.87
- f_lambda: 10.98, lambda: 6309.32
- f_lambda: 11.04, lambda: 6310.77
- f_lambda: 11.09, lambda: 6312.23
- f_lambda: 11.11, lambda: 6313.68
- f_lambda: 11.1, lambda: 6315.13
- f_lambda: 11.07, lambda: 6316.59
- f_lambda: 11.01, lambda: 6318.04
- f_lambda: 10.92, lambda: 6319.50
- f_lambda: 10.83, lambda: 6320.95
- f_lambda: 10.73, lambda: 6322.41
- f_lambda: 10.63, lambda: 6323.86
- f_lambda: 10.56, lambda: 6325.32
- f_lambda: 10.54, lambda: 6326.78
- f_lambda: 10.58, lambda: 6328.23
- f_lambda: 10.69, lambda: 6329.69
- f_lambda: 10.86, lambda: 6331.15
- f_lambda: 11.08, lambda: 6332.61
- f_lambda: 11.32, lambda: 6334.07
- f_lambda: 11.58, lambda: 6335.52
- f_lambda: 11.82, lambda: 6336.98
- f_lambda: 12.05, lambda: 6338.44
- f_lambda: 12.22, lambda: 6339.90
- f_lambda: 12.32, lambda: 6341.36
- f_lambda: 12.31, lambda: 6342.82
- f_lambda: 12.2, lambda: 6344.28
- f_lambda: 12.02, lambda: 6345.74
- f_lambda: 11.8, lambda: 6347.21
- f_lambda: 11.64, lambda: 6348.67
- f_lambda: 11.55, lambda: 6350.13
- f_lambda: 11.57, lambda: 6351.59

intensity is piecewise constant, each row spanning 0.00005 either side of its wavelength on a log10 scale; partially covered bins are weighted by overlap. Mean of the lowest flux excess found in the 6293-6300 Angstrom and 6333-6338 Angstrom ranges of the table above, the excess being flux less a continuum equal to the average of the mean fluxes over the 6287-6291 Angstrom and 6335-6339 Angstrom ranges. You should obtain -0.45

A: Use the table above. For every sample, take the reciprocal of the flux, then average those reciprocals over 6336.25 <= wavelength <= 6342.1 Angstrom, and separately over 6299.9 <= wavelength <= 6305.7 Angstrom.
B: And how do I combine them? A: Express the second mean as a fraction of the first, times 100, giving 109.6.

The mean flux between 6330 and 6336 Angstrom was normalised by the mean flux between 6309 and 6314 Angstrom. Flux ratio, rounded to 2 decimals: 1.01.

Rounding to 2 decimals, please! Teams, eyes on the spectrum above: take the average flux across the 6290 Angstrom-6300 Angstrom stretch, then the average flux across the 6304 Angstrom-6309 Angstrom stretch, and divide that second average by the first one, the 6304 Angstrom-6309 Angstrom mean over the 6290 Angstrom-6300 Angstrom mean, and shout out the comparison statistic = 0.99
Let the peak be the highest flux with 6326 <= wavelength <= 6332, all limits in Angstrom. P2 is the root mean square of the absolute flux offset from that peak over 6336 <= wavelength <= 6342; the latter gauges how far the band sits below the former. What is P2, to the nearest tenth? 1.3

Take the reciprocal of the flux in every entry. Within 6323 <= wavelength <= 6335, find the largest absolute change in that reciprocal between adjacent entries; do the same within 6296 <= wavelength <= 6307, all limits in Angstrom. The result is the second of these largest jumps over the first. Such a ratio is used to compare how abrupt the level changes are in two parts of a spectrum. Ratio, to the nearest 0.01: 0.30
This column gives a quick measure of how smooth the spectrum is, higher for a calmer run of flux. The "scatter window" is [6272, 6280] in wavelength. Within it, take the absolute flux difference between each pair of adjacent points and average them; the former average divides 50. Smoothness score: 1429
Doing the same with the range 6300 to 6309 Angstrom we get 1087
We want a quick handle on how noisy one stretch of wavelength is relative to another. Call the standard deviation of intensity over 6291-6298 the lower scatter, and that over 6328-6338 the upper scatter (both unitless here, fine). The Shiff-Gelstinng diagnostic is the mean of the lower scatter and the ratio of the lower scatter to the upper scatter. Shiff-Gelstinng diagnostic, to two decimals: 0.08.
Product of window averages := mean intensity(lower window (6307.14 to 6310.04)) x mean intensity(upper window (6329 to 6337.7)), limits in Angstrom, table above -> 123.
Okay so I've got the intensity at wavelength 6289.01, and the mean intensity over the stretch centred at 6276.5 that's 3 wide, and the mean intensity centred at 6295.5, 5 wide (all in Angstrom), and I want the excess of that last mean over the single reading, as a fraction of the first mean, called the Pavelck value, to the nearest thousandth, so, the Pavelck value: -0.032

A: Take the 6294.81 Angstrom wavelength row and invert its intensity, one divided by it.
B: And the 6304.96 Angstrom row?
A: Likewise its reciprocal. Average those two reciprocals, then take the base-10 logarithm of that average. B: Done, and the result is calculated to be -1.039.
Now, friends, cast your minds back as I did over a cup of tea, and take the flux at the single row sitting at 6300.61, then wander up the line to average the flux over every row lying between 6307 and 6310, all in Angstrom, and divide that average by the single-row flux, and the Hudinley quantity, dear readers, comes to 0.99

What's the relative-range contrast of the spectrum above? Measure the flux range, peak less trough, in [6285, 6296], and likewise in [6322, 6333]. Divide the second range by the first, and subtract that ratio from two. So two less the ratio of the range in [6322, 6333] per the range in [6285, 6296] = 1.1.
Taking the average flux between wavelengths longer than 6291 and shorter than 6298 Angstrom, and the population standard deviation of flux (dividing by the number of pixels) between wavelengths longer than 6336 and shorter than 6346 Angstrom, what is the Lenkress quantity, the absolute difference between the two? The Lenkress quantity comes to 10.85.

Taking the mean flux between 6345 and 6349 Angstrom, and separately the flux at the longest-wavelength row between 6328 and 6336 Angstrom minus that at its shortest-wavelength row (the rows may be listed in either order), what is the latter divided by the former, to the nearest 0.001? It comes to 0.085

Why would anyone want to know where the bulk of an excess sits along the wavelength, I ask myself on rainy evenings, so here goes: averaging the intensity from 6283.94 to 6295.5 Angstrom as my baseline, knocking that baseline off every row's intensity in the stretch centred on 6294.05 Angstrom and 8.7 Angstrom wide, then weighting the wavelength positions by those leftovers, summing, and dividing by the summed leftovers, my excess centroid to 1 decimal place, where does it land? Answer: 6294.7 Angstrom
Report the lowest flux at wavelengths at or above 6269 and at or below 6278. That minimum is 11.43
